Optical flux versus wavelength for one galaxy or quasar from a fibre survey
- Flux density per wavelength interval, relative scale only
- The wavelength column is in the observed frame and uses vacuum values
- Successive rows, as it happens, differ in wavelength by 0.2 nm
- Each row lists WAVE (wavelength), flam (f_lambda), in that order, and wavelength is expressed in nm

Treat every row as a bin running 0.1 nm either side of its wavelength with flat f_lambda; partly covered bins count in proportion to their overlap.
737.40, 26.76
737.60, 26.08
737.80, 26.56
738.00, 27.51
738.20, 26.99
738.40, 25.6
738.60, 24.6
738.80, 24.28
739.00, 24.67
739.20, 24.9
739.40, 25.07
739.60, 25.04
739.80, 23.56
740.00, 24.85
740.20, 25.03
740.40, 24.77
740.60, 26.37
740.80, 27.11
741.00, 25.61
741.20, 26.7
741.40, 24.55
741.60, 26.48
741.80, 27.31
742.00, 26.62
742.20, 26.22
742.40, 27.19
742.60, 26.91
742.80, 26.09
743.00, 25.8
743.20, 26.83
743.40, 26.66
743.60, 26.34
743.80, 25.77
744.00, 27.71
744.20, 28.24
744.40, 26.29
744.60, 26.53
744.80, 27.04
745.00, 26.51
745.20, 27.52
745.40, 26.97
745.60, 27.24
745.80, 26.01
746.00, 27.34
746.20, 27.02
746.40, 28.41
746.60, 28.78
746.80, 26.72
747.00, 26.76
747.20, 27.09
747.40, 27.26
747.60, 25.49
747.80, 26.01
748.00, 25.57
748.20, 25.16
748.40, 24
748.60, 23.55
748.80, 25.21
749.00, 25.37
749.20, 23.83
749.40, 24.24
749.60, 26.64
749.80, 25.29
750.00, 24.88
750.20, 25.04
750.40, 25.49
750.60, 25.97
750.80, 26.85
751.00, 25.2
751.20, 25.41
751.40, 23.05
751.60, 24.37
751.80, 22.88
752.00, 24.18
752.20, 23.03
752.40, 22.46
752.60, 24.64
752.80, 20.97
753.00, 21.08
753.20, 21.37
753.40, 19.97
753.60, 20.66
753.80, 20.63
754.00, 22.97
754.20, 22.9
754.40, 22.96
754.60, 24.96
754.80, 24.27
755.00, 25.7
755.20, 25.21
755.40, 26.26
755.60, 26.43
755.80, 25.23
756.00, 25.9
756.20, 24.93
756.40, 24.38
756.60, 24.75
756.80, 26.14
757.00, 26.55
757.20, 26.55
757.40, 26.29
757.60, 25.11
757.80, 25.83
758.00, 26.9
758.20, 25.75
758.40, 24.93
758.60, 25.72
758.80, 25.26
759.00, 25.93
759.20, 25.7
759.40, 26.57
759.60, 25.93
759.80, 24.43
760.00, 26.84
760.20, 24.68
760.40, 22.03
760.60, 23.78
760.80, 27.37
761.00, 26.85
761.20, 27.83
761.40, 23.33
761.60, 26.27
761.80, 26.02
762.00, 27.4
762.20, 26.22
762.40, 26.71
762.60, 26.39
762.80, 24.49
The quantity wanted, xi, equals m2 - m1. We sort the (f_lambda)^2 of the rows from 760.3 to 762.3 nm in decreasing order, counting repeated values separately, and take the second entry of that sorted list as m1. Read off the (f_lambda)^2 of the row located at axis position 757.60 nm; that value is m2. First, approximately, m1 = 751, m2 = 631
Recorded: -120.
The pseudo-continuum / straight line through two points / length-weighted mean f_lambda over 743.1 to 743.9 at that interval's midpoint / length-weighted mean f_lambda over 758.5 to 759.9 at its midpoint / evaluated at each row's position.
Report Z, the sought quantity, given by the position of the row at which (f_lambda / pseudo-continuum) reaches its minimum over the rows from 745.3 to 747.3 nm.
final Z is 745.80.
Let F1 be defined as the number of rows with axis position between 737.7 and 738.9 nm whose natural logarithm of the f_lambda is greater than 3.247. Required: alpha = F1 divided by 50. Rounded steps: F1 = 3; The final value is 0.06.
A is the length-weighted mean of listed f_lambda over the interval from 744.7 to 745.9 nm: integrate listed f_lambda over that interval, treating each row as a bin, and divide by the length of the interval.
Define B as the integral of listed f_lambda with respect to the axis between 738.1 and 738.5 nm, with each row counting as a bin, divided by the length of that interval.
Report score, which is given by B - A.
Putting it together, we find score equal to -0.6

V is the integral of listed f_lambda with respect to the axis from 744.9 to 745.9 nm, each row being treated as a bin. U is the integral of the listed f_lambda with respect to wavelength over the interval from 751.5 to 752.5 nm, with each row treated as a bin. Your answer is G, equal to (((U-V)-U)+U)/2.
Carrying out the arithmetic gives -1.7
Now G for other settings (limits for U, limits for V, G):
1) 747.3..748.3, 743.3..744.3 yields -0.5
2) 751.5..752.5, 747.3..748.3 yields -1.3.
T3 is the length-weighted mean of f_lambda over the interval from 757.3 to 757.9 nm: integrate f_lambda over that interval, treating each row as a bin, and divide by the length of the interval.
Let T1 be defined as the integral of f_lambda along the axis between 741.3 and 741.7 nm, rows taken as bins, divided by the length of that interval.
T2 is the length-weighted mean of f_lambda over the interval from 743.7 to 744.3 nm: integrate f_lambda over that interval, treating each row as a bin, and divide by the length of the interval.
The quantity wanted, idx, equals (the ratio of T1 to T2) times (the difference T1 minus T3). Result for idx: -0.2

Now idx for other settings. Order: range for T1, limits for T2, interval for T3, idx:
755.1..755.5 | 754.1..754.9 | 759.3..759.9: 0.1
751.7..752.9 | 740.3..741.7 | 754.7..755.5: -2.1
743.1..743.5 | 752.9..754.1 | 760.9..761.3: -0.8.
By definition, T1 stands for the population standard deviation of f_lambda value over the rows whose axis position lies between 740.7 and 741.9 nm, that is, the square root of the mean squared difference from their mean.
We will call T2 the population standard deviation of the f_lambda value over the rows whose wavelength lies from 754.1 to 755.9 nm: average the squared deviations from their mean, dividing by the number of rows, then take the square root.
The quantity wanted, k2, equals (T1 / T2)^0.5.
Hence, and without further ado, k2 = 0.9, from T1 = 0.95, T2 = 1.2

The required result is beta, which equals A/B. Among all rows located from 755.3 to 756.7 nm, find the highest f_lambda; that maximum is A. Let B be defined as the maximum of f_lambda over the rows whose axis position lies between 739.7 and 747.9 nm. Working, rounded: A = 26.43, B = 28.78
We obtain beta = 0.92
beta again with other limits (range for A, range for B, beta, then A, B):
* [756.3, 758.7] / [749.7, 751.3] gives 1.00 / 26.9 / 26.85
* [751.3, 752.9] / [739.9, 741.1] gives 0.91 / 24.64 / 27.11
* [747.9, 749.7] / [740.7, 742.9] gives 0.98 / 26.64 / 27.31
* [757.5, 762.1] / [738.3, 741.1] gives 1.03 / 27.83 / 27.11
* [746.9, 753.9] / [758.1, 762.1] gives 0.98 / 27.26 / 27.83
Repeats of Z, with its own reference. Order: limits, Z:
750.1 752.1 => 751.80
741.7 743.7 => 743.00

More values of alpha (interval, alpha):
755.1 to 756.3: 0.06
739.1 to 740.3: 0.00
